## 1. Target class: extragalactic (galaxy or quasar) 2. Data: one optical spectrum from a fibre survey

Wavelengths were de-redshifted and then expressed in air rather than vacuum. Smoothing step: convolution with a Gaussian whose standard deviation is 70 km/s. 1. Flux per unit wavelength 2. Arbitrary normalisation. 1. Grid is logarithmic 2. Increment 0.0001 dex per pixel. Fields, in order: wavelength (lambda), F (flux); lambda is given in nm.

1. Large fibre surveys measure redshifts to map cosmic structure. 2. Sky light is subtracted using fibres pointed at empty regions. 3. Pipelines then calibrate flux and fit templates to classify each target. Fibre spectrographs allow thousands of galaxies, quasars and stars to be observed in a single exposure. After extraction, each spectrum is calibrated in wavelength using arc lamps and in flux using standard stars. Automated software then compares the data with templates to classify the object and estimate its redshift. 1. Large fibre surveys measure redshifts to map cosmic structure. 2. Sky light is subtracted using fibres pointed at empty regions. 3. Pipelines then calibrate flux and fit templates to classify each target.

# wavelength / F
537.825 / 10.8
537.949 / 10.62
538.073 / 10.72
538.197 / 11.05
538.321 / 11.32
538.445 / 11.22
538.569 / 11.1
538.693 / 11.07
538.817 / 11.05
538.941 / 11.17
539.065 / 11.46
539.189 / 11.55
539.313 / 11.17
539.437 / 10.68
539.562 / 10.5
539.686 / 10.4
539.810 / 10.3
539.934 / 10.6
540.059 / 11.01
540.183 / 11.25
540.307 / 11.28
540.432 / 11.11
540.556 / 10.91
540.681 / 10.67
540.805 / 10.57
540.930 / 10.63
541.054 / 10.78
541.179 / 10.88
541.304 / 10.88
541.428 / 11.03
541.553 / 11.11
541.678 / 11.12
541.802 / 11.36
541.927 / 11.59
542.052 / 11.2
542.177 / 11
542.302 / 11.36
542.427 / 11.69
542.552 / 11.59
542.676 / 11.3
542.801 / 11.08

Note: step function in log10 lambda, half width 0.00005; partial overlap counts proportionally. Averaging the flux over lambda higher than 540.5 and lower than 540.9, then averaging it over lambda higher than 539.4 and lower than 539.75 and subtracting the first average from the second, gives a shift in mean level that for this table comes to -0.19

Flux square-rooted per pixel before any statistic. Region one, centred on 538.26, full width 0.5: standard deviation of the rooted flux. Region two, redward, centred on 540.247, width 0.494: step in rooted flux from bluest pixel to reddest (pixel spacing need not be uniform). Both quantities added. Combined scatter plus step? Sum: 0.05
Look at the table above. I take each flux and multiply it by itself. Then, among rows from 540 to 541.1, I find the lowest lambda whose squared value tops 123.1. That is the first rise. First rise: 540.183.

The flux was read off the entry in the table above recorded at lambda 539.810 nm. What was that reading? 10.3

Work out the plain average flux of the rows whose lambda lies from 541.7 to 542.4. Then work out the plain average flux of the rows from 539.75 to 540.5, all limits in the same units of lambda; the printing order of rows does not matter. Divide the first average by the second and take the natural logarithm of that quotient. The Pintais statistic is 0.03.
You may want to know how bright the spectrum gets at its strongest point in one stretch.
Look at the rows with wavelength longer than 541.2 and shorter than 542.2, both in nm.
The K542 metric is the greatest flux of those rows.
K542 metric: 11.59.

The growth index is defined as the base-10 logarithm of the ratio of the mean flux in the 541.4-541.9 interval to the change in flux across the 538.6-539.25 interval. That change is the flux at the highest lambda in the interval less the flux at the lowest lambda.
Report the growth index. 1.37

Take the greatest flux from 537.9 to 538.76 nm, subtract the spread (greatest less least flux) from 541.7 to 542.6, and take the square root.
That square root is 3.26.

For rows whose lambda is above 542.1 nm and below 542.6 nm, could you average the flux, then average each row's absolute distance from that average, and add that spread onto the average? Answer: 11.6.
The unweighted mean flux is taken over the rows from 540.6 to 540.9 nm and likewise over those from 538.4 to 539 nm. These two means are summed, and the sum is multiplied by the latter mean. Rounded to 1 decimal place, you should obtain 241.8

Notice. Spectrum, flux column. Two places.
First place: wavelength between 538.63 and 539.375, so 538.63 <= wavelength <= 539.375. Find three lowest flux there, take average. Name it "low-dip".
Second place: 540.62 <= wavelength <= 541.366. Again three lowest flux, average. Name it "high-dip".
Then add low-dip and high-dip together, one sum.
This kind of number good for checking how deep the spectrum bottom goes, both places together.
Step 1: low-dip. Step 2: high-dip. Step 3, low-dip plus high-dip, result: 21.7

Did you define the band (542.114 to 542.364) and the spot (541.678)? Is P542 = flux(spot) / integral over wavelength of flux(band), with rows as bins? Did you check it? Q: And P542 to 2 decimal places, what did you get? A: 3.98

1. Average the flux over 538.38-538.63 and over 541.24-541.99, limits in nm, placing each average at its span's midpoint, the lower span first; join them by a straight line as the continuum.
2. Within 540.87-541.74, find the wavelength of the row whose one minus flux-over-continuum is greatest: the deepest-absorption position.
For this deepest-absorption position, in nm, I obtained 540.930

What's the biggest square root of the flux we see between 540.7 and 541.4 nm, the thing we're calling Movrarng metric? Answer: 3.30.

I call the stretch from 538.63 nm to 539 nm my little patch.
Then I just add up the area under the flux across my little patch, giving 4.1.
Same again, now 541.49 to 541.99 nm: 5.6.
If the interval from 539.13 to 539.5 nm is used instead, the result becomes 4.1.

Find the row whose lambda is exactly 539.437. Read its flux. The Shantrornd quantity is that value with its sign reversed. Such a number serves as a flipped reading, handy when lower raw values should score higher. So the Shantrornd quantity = -10.7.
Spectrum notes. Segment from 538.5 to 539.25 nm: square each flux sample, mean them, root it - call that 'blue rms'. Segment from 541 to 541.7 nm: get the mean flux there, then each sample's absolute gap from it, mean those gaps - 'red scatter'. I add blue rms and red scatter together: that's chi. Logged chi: 11.4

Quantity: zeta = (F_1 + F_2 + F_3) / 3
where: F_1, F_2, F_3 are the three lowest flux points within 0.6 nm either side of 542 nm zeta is 11.0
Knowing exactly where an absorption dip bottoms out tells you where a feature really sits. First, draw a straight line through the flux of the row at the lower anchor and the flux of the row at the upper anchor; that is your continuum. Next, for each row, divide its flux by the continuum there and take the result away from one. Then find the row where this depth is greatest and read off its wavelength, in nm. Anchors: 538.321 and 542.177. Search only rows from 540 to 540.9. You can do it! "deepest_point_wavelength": 540.805 nm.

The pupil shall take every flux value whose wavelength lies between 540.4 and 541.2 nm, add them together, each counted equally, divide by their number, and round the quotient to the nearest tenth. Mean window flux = 10.8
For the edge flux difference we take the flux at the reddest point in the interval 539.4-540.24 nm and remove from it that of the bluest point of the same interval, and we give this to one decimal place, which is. 0.6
